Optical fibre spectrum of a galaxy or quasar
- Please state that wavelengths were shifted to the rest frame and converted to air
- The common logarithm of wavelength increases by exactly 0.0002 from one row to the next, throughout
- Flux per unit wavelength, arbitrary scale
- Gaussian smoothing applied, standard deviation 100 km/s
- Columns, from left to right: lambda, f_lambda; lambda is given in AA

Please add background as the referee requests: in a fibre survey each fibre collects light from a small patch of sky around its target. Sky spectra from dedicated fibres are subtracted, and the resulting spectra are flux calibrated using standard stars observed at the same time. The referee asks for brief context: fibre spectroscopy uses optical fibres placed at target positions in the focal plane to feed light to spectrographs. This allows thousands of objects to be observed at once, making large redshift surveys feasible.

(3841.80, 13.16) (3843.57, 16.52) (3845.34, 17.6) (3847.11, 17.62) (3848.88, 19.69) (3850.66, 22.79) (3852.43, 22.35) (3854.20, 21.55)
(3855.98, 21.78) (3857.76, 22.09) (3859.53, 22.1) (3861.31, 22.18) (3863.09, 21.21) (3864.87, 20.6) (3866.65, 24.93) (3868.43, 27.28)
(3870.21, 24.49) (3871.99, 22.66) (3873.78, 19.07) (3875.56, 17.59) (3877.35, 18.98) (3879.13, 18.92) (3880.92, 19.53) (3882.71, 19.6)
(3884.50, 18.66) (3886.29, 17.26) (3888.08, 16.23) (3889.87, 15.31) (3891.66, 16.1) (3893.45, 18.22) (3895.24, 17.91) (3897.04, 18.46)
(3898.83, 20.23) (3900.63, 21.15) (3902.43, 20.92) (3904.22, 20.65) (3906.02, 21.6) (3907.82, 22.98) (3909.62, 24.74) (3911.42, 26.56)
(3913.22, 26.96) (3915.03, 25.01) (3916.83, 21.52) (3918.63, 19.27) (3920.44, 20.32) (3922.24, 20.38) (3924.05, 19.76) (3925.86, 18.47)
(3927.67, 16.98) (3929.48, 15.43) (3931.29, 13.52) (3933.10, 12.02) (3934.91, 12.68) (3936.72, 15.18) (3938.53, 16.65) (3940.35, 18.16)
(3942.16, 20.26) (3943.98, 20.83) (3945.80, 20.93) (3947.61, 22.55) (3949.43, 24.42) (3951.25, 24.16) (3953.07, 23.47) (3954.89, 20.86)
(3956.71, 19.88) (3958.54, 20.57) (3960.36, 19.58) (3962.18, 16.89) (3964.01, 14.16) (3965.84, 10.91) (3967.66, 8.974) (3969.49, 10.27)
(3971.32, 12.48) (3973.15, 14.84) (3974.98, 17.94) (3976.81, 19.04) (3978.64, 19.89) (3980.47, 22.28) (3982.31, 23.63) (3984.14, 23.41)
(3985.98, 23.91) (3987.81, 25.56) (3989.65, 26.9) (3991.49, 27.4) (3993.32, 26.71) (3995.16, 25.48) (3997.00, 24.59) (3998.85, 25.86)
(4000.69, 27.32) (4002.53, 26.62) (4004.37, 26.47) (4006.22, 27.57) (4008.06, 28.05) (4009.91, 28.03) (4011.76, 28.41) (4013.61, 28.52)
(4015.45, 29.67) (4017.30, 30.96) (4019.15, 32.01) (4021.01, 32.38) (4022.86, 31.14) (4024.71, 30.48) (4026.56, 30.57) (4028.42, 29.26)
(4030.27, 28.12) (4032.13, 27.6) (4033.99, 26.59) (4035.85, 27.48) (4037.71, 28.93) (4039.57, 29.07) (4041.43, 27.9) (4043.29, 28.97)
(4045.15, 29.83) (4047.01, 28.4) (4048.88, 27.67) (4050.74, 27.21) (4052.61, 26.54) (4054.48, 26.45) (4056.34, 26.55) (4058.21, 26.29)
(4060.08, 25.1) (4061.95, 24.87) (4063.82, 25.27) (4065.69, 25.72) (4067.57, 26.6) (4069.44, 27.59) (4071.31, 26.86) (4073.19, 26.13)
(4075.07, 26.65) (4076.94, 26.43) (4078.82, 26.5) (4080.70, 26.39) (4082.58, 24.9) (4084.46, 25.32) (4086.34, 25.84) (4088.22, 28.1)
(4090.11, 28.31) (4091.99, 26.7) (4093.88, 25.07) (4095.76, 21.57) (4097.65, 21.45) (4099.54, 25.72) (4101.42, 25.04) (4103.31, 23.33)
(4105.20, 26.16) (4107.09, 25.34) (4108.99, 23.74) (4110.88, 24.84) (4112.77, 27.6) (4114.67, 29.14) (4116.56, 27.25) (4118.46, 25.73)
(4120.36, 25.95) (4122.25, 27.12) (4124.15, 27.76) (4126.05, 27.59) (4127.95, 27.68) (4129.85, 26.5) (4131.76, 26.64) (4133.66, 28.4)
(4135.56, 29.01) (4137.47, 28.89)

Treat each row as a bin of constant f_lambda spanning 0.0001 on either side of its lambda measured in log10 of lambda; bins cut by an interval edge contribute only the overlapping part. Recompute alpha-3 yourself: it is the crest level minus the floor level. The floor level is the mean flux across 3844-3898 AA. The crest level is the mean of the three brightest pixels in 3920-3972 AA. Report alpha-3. 4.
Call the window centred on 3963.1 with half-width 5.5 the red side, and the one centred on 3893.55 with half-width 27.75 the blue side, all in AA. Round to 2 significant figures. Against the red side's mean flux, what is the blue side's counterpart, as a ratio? 1.4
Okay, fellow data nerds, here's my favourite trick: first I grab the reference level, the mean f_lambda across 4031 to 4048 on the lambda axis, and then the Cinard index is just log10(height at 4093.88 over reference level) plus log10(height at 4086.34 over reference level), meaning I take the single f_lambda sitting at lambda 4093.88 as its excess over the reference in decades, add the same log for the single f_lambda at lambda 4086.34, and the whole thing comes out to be -0.1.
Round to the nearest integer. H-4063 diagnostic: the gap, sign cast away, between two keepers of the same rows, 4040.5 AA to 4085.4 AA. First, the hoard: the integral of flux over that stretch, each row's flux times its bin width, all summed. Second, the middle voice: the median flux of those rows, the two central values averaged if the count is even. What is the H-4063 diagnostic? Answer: 1171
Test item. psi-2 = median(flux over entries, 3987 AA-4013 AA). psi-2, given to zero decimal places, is 27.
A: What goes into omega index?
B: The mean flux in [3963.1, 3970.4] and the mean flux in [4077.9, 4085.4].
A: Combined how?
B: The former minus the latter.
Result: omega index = -15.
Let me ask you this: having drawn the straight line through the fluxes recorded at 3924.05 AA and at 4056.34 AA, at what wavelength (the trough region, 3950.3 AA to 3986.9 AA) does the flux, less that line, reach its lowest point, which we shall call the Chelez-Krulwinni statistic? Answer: 3967.66 AA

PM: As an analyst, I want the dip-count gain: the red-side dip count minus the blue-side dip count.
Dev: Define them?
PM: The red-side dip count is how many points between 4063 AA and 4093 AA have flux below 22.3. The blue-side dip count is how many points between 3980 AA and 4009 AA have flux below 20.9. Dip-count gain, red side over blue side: 0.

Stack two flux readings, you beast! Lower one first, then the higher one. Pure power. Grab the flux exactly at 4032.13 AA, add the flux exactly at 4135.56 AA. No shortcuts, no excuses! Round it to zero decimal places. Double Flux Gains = 57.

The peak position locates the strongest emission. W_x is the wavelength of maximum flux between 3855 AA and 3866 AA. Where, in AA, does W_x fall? 3861.31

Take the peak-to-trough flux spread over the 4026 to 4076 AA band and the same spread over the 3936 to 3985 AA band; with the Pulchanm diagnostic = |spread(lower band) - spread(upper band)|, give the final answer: 9.7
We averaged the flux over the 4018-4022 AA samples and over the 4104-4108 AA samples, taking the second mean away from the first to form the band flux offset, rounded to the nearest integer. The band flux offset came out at 6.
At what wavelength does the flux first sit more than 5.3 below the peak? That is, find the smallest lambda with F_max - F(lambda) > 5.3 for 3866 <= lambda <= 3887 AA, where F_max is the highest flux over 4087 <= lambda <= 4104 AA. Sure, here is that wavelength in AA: 3871.99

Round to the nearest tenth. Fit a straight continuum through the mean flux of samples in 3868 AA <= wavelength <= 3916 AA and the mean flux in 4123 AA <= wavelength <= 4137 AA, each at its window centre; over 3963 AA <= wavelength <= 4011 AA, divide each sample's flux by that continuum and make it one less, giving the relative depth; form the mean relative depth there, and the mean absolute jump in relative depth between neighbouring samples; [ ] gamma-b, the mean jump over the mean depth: -0.8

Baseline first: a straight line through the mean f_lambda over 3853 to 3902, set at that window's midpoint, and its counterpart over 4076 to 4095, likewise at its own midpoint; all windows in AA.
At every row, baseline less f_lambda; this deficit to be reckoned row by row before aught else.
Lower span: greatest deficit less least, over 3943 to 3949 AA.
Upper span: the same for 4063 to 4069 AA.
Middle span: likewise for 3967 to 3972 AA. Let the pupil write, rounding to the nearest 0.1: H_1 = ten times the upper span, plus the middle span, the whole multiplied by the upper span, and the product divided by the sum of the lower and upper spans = 6.7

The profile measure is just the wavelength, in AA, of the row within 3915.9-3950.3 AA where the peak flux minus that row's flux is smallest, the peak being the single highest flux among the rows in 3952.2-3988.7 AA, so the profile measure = 3949.43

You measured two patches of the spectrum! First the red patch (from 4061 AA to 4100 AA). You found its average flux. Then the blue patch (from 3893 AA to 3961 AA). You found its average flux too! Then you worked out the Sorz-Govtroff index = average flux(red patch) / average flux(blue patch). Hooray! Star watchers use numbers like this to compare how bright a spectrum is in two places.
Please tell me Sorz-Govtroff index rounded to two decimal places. 1.28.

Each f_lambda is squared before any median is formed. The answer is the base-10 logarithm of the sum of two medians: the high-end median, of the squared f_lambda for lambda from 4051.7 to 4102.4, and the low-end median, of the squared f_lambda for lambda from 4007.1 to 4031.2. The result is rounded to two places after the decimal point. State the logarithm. 3.20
